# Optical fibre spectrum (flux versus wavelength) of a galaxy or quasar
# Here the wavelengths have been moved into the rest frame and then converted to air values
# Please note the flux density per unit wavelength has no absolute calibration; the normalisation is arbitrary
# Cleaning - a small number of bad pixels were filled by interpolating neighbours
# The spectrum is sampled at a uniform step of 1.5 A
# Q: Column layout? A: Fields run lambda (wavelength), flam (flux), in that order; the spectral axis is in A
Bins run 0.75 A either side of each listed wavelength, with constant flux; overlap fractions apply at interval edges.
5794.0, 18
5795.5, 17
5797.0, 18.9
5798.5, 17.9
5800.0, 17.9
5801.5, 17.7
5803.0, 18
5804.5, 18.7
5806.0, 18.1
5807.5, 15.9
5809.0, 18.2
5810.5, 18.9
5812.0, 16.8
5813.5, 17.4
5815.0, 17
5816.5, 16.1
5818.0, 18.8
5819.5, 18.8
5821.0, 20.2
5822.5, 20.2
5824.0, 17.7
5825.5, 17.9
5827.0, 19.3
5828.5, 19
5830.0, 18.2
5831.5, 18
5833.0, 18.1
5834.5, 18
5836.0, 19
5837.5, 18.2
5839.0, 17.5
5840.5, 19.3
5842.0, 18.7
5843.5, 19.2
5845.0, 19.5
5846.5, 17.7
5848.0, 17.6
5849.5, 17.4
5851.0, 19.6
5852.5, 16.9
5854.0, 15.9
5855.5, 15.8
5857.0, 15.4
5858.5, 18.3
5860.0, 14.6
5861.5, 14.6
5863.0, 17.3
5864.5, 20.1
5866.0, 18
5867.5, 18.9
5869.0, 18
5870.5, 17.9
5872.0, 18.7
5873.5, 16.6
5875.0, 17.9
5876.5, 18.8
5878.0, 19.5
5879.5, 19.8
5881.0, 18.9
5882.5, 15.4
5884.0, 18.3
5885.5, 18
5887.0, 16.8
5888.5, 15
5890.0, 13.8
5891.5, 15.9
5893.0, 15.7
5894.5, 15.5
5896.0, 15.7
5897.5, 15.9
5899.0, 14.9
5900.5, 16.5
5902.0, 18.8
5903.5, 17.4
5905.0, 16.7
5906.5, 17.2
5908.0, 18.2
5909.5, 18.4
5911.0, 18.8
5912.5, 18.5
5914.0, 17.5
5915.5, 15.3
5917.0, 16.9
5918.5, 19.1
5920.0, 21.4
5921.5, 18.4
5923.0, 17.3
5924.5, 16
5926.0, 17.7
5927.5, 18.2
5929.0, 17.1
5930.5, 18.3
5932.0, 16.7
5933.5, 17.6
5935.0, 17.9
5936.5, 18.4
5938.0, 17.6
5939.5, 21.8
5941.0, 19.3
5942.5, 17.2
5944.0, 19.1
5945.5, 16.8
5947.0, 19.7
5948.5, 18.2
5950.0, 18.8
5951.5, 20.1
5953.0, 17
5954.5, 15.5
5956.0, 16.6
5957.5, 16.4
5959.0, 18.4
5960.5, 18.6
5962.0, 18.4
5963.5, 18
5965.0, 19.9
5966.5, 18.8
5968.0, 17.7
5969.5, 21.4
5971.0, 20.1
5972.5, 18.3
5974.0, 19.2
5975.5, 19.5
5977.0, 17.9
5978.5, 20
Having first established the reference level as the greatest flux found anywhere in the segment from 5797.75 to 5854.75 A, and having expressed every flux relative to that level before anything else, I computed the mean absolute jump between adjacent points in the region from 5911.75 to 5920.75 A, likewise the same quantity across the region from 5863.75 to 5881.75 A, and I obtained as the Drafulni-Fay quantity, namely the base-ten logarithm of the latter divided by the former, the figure -0.27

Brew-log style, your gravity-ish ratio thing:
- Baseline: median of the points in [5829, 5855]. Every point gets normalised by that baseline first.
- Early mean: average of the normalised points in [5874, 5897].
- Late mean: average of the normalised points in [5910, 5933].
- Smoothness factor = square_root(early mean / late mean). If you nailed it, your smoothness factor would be 0.98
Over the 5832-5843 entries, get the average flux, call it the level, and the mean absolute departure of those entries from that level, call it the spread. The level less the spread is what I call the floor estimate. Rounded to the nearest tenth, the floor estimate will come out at 17.9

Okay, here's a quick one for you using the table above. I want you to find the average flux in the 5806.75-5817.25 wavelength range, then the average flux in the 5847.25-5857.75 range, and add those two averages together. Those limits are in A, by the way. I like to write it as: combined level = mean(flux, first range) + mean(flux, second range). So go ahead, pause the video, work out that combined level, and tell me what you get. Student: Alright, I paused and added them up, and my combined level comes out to 34.1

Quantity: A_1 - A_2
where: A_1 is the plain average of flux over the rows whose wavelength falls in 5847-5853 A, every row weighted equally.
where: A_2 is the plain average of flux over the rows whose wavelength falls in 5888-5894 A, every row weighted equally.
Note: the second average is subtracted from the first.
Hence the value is 2.8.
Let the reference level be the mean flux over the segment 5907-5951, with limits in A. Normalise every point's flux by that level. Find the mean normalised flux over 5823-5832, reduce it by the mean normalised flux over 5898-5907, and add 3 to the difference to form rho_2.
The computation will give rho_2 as 3.08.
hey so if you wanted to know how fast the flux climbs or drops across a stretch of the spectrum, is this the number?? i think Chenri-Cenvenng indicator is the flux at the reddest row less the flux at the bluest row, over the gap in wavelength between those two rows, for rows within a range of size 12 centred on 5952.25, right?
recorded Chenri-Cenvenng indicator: -0.31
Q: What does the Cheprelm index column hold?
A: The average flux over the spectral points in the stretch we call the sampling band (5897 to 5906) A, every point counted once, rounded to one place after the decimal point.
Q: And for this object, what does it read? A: 16.7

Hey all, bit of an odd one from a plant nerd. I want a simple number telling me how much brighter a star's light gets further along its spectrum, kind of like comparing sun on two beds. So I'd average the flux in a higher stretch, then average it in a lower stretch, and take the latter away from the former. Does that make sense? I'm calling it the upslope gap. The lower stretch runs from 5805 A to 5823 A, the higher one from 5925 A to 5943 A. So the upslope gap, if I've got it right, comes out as 0.12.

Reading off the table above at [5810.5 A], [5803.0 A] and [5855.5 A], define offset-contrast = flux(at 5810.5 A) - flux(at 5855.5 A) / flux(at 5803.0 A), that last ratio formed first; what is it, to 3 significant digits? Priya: 18.0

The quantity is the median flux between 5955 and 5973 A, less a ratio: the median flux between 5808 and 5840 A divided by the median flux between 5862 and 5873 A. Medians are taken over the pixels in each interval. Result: 17.4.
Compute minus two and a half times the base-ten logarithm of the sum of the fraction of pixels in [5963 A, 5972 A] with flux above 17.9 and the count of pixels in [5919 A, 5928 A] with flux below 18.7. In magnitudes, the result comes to -1.9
